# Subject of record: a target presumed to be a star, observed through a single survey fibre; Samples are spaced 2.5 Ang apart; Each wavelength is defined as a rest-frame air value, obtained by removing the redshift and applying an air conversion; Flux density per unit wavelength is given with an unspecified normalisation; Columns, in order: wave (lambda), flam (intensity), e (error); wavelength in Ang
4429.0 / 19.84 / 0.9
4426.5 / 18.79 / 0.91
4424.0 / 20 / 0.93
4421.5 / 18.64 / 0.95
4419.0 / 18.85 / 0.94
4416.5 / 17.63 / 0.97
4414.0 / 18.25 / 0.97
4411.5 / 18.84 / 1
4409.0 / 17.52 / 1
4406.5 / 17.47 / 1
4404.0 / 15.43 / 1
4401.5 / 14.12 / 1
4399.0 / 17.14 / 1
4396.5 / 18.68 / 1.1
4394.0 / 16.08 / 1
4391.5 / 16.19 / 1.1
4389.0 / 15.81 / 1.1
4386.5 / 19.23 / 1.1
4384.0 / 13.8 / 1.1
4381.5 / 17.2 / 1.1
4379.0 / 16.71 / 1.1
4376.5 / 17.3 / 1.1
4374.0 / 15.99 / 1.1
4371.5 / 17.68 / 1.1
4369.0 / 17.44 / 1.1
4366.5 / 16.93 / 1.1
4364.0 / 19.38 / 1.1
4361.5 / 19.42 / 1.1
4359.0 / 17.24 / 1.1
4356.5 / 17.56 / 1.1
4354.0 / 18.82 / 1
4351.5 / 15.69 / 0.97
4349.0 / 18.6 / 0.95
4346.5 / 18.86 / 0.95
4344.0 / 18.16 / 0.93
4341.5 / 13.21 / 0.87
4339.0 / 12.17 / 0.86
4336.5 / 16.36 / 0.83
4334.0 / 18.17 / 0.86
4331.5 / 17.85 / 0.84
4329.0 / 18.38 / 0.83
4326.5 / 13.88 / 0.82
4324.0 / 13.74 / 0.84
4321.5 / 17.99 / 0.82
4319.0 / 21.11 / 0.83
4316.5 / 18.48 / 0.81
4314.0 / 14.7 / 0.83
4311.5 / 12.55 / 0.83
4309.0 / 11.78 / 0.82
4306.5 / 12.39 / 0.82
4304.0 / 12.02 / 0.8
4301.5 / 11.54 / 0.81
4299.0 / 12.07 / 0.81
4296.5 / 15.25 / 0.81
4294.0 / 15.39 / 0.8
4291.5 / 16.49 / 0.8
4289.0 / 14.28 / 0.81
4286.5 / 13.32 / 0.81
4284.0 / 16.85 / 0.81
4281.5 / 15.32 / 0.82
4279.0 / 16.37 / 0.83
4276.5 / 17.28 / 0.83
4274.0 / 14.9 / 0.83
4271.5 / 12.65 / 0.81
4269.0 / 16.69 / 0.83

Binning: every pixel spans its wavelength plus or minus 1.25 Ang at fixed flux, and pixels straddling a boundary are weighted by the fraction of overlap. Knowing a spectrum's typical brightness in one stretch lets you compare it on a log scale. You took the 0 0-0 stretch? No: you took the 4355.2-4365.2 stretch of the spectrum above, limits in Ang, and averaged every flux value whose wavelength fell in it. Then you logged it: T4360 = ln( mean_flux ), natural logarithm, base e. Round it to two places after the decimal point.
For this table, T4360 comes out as 2.91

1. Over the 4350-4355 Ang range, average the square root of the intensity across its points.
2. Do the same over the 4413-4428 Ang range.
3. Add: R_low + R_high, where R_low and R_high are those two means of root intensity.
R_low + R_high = 8.47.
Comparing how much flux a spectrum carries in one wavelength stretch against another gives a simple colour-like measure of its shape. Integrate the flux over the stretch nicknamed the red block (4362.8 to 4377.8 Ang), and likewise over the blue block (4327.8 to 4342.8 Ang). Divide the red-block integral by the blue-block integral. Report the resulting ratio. 1.09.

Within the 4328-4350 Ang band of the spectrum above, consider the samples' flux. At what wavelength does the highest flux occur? 4346.5 Ang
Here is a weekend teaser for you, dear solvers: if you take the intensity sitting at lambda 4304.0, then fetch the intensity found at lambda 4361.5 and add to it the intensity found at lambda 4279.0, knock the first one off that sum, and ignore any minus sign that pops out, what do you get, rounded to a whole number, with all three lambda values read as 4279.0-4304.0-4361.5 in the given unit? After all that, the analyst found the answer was 24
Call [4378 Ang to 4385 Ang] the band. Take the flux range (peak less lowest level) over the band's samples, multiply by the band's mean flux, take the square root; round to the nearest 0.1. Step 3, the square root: 7.4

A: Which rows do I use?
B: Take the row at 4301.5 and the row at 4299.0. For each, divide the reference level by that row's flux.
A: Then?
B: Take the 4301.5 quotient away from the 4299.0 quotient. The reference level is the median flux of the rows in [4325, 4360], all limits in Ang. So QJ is -0.07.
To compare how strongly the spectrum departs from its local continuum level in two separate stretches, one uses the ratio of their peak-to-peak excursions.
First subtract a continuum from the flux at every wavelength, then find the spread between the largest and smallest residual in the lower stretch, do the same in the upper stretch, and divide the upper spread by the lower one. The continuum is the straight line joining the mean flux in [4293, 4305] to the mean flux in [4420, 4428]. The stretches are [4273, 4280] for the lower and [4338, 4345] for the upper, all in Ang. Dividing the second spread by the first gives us 2.5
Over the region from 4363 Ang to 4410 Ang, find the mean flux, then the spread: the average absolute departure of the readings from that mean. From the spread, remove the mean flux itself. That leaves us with -15.7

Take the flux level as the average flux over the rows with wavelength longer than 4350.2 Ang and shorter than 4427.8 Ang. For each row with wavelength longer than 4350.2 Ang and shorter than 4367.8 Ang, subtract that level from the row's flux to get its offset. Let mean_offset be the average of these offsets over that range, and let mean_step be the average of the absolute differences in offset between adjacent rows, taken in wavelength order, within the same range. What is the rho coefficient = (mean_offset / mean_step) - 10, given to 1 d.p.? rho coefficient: -9.7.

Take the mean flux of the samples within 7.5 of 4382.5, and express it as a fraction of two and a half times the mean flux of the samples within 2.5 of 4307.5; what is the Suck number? 0.55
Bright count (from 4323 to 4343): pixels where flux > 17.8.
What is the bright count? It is 3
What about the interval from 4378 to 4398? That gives 2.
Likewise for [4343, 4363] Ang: 5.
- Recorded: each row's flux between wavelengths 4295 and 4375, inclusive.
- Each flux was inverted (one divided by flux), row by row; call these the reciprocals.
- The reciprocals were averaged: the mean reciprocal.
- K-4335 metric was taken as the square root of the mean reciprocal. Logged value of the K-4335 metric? 0.253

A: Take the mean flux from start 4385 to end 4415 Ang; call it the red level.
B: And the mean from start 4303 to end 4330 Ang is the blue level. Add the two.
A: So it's 32.2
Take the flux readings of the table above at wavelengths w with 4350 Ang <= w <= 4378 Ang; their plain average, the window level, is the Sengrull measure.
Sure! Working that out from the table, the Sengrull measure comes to 17.6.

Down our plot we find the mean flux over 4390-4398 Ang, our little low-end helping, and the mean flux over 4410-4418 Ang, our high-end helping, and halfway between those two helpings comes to 17.6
